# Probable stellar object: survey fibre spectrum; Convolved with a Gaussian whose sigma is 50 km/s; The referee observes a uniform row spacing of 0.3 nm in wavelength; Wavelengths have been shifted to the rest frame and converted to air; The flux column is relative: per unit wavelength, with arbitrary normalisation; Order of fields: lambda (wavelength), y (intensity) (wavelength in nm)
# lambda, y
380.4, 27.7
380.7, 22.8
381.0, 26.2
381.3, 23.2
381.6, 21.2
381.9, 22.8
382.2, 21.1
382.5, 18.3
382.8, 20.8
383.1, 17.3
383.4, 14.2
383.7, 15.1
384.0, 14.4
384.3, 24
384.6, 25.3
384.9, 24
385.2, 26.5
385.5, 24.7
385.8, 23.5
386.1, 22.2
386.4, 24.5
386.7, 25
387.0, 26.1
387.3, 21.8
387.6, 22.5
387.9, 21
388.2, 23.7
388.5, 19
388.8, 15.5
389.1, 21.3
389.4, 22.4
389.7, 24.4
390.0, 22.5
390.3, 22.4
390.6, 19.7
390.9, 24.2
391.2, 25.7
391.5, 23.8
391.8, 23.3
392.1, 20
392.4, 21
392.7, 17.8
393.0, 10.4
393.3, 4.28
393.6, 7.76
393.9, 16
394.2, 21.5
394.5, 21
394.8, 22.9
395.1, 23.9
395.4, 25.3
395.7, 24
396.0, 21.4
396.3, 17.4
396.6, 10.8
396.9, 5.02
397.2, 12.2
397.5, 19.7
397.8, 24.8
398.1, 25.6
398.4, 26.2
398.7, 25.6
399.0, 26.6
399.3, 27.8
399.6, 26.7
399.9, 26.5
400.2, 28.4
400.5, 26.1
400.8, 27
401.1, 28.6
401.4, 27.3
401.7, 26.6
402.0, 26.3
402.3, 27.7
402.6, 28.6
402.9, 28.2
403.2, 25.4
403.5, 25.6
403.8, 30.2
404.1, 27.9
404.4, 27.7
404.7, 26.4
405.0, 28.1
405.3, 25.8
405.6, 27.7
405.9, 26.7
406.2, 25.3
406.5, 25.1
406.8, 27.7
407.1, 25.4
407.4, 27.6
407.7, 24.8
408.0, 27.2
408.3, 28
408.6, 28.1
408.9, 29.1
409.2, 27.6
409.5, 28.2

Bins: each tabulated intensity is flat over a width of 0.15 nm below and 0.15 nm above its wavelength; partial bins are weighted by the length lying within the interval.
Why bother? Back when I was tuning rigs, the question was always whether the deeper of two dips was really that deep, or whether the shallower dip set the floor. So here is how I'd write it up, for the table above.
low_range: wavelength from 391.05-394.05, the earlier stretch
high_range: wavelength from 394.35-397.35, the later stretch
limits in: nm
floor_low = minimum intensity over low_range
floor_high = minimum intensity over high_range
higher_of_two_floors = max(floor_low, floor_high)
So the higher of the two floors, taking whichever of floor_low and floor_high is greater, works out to 5.0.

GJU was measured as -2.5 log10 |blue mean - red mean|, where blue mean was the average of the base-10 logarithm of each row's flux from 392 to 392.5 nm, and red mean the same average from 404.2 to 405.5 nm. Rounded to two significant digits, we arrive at 2.3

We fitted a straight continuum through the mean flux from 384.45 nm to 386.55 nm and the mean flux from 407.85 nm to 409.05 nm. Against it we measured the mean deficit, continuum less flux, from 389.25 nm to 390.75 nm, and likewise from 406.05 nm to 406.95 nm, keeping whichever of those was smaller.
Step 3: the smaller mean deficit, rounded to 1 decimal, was 1.8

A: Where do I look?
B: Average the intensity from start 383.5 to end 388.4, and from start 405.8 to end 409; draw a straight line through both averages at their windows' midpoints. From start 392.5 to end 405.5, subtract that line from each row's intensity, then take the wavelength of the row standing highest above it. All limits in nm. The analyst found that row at 403.8 nm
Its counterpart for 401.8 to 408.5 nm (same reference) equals 403.8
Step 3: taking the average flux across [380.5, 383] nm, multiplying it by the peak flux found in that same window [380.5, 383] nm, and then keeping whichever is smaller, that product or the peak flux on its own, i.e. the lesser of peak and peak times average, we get 26.2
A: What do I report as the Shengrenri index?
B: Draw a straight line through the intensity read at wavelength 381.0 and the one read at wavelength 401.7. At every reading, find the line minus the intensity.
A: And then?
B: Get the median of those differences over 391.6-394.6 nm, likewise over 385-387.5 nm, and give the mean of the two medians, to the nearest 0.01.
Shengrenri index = 4.61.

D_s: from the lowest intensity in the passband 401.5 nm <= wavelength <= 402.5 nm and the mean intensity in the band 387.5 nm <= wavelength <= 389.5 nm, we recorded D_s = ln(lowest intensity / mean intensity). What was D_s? 0.24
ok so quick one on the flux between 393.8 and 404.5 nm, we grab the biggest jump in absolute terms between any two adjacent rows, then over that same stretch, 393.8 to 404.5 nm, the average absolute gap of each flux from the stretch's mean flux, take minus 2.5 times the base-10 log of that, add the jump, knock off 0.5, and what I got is 5.5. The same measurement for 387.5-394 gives 6.2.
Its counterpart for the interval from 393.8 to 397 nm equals 4.4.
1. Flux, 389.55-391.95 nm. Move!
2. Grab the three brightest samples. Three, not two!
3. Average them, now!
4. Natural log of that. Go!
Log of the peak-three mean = 3.21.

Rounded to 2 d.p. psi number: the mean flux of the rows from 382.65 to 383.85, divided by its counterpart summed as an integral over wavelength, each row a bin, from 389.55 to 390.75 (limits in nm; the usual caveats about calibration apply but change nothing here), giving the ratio 0.63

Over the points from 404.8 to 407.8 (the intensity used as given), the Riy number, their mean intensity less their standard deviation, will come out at 25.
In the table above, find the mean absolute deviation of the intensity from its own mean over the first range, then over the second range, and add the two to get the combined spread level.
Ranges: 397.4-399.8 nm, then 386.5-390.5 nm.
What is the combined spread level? 3.4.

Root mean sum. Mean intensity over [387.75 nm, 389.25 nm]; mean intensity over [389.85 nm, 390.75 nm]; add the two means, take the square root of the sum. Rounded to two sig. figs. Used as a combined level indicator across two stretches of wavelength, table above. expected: 6.5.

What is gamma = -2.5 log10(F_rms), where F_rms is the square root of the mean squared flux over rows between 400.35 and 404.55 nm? -3.59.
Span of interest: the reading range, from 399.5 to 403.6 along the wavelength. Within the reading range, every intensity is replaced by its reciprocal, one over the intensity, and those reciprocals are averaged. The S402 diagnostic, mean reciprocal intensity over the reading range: 0.037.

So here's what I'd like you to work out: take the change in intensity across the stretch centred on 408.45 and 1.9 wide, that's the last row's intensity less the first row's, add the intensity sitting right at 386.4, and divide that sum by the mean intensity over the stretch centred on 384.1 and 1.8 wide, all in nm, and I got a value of 1.4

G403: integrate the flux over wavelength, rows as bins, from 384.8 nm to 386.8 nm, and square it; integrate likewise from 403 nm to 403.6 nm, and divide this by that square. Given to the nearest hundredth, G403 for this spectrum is 0.01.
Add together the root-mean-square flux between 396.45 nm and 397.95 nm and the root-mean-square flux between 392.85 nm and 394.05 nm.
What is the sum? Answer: 27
